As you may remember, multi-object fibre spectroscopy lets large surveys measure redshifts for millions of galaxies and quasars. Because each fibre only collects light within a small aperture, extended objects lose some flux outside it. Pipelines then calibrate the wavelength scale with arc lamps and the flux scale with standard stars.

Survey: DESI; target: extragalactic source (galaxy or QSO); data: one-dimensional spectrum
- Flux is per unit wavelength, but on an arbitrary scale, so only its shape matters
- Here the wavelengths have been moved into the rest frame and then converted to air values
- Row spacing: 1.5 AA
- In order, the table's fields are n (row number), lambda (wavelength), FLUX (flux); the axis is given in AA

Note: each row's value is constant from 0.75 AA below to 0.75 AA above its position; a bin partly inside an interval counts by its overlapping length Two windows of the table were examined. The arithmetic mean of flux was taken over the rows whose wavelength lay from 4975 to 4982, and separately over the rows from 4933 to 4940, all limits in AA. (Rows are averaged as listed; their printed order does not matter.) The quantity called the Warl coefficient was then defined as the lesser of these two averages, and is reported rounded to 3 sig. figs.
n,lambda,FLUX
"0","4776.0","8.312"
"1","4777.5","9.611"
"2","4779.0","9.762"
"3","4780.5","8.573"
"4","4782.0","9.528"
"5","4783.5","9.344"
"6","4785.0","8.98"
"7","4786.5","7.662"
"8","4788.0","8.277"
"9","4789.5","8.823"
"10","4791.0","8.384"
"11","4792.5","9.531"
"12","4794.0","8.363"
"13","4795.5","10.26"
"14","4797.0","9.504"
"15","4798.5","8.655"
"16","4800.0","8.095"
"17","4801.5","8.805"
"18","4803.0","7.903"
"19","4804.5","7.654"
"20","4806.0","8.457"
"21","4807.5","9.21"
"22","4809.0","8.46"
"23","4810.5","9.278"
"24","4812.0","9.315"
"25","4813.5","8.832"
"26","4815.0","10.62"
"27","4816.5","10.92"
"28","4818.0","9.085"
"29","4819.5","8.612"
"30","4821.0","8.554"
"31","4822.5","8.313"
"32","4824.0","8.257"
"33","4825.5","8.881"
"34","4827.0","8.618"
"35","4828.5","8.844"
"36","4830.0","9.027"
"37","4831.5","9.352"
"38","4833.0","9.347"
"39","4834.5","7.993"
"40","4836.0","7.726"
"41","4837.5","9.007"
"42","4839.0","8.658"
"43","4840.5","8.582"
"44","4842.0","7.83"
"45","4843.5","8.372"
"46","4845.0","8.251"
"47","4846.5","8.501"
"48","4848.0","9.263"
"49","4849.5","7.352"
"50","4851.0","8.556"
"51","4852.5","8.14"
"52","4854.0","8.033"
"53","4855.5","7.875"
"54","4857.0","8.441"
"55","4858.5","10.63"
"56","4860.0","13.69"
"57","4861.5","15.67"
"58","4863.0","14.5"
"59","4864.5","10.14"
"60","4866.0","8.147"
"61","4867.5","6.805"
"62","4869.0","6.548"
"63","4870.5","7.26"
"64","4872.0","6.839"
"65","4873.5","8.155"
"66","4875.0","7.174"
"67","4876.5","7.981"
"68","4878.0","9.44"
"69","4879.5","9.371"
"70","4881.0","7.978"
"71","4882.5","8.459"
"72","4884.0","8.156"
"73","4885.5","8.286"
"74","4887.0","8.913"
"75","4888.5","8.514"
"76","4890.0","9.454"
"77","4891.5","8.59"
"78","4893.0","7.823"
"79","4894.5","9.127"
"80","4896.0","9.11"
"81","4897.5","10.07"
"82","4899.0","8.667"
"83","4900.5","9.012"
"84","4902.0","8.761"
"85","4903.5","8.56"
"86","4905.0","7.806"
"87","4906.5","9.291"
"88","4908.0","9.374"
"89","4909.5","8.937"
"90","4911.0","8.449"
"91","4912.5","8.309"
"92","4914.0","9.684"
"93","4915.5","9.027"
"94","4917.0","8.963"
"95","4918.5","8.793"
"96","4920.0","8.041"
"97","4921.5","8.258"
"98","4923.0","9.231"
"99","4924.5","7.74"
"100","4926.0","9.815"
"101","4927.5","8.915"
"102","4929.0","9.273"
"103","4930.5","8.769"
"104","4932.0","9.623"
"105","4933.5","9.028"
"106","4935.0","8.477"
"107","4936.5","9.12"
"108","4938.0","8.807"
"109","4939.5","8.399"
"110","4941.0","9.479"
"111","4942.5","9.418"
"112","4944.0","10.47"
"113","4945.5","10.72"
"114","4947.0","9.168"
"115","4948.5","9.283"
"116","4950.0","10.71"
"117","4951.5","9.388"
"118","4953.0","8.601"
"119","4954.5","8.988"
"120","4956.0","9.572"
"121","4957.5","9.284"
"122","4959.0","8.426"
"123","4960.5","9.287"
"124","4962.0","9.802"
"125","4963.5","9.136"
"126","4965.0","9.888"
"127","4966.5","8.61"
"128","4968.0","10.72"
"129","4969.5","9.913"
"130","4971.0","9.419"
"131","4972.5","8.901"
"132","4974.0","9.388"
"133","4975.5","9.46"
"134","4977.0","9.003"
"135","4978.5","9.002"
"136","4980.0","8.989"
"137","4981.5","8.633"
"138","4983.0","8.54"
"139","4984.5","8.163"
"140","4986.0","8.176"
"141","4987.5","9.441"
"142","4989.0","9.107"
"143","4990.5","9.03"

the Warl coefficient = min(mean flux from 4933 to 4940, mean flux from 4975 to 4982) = 8.77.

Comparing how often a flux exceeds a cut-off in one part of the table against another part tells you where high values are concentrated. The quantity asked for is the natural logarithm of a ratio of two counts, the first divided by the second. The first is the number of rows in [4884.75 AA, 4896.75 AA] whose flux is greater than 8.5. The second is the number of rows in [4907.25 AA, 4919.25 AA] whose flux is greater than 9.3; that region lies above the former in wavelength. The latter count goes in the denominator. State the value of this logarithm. 1.1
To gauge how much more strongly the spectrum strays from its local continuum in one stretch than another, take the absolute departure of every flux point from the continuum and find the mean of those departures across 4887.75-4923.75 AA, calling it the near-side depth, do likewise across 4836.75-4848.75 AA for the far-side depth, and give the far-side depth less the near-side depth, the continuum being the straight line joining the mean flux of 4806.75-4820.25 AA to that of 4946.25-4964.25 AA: 0.2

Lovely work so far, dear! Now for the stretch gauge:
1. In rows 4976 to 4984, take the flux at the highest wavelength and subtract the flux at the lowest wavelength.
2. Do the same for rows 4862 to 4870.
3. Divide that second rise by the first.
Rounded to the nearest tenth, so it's 17.2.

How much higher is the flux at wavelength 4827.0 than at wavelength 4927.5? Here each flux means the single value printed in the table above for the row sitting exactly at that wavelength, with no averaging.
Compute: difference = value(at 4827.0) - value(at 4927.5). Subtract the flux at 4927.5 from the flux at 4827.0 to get -0.30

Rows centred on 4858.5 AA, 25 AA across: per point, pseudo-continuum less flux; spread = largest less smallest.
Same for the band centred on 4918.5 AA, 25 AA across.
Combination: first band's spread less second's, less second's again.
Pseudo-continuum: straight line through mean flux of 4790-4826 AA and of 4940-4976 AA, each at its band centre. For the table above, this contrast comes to 5.0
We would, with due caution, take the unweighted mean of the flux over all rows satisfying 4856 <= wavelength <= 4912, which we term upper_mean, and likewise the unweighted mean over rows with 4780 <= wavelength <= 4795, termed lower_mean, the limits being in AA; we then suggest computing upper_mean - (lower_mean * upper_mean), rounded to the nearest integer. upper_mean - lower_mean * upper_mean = -70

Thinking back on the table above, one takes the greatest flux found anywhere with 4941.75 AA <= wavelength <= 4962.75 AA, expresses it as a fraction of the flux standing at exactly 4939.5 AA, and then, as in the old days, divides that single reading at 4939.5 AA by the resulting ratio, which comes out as 6.6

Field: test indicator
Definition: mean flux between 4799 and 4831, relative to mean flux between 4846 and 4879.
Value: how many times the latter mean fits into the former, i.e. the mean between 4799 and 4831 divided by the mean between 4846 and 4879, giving 0.977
